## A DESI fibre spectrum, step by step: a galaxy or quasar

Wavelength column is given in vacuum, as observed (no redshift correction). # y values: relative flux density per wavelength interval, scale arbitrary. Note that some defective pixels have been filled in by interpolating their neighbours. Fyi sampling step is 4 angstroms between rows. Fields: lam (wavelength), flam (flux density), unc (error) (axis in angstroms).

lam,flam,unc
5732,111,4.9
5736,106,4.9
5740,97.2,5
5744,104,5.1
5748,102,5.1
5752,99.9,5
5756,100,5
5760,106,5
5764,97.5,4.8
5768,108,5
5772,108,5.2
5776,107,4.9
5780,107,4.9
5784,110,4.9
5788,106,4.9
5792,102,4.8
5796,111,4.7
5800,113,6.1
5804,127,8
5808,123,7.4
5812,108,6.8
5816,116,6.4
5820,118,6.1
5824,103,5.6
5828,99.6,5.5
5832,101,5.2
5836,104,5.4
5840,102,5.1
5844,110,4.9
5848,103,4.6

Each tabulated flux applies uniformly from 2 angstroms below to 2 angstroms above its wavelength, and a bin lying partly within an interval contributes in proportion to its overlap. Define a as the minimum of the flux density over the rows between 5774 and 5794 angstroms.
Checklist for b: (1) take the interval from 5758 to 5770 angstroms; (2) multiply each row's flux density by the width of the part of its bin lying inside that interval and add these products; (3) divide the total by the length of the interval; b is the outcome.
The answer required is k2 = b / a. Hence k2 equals 1.02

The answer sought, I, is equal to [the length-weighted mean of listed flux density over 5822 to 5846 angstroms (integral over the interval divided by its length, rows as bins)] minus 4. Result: 99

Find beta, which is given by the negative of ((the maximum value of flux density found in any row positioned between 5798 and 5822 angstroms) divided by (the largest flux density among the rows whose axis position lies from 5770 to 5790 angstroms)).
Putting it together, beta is -1.2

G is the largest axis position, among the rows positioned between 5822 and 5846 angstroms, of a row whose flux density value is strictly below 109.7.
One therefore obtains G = 5840 angstroms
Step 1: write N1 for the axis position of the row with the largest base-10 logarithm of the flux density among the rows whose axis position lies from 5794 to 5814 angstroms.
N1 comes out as 5804 angstroms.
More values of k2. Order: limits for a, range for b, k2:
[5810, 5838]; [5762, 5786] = 1.07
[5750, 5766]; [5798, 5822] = 1.21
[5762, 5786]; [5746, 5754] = 1.04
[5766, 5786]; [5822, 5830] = 0.95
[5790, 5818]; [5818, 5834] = 1.03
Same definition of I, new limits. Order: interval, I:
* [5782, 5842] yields 106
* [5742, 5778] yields 100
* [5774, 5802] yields 104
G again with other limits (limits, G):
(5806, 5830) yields 5828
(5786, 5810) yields 5792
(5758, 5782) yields 5780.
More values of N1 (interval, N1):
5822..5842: 5836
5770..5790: 5784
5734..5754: 5736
